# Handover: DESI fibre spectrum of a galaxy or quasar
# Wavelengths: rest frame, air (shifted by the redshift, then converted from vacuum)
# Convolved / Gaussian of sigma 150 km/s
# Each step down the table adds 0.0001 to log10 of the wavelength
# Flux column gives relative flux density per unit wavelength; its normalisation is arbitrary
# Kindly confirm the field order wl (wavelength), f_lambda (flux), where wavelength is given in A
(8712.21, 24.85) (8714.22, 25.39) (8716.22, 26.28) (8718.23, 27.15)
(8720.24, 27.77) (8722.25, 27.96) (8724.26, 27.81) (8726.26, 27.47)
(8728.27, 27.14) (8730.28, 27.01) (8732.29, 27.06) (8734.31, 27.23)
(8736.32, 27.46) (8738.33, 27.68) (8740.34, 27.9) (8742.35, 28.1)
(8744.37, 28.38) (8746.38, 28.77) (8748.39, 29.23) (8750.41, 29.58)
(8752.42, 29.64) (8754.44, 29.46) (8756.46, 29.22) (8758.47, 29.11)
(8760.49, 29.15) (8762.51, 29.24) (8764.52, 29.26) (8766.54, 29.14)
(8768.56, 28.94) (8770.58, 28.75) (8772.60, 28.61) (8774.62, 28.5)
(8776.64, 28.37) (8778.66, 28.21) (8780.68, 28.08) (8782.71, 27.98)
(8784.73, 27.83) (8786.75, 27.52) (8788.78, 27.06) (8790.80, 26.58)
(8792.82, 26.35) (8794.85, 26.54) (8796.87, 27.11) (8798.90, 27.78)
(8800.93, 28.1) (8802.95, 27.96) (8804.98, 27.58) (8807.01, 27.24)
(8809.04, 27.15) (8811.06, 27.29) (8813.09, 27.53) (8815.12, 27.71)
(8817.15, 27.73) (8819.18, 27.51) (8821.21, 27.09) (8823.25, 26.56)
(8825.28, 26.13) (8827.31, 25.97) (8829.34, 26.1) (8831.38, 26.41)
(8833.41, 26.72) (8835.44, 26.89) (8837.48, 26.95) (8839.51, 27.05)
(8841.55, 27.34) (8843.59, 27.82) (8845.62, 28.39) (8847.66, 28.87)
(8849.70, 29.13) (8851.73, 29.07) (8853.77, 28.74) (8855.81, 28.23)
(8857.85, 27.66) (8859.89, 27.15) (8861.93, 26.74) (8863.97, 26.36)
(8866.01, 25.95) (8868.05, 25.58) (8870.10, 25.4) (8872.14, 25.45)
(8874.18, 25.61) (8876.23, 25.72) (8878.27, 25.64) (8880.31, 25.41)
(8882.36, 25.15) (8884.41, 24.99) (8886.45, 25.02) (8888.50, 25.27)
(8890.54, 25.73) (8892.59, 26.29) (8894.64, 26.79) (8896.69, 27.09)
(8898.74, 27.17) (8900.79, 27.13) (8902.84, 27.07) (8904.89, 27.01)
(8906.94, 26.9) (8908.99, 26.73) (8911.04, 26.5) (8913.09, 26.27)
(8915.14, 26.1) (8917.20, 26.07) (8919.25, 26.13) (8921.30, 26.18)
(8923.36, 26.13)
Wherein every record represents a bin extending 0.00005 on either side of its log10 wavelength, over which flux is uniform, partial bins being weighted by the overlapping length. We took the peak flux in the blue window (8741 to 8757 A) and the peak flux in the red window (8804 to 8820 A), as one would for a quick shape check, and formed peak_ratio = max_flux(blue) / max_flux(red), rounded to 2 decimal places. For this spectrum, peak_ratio 1.07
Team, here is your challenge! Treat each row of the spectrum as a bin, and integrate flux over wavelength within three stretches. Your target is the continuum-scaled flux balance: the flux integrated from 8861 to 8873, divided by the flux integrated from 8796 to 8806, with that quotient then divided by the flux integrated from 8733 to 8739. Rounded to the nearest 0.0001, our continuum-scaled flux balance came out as 0.0068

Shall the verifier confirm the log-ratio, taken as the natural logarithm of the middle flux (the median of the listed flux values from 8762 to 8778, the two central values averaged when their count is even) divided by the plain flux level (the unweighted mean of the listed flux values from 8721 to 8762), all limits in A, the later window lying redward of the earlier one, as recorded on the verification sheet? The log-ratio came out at 0.02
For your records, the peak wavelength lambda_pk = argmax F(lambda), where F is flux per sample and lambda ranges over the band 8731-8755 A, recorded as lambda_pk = 8752.42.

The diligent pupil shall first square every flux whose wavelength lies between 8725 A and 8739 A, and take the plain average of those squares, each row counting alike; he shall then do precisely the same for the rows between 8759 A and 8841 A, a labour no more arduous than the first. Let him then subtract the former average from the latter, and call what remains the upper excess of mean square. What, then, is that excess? 16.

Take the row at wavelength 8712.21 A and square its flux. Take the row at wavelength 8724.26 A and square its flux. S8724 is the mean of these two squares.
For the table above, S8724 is 695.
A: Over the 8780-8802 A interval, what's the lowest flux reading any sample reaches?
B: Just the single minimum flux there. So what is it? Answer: 26.35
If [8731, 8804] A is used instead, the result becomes 26.35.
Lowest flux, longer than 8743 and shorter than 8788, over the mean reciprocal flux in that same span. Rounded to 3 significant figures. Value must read 791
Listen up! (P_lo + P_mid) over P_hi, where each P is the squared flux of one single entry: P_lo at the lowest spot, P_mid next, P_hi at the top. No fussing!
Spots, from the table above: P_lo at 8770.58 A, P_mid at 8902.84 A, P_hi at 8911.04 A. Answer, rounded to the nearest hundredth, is 2.22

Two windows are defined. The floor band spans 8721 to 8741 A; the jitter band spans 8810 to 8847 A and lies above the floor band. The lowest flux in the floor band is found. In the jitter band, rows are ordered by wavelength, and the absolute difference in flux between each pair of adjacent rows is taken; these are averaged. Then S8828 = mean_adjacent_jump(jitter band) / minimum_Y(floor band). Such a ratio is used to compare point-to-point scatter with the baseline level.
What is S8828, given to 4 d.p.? 0.0101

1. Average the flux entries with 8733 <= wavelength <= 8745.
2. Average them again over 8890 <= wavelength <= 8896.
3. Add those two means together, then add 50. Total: 104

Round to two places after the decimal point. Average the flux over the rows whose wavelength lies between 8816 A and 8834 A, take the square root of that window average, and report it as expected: 5.17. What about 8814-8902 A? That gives 5.17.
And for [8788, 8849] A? 5.21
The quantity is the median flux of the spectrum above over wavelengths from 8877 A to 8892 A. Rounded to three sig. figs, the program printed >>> 25.3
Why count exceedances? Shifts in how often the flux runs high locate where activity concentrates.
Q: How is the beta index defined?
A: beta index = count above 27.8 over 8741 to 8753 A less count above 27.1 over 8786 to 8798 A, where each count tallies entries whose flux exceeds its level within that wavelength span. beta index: 4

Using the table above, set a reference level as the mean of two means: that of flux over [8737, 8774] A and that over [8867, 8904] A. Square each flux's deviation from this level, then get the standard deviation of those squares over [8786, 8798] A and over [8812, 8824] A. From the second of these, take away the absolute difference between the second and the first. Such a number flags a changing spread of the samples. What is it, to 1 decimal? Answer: 0.1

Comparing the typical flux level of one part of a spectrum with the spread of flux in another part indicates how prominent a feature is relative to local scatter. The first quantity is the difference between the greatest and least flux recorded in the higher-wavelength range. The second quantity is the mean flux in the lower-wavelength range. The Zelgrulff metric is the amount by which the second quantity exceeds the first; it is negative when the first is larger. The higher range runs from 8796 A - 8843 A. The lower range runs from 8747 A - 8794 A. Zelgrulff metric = 26.4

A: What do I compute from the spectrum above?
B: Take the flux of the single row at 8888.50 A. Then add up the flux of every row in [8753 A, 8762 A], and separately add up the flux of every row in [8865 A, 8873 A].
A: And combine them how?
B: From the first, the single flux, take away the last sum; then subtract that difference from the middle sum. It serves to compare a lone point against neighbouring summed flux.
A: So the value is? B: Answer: 194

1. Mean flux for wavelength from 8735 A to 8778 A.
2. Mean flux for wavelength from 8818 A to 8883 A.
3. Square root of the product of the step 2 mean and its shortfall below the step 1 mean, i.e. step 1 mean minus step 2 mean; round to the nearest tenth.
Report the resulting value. 7.2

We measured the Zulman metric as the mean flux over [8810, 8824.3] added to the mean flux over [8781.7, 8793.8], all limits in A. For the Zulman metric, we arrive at 54.6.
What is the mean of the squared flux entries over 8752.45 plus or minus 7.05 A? 858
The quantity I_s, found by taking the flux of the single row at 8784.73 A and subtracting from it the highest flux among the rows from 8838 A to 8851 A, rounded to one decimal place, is -1.3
